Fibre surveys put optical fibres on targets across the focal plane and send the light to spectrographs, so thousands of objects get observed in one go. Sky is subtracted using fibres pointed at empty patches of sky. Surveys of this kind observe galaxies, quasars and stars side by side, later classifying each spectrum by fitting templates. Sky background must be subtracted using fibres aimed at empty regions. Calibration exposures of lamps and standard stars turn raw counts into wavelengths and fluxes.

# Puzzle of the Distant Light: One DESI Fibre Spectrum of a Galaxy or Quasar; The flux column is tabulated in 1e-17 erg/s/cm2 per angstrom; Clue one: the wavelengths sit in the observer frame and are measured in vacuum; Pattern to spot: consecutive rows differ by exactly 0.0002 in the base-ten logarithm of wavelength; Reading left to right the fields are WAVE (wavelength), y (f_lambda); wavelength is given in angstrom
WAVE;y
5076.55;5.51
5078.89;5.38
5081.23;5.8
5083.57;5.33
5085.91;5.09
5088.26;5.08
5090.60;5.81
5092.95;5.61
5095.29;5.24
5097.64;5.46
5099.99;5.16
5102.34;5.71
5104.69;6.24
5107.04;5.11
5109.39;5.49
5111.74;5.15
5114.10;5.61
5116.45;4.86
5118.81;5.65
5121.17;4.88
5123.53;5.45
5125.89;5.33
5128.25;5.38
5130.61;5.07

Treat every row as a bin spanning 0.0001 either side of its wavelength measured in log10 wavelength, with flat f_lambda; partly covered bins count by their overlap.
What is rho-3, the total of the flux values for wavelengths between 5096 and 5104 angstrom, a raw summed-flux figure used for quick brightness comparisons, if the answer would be 16.3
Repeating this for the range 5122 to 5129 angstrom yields 16.2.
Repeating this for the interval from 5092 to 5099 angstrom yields 16.3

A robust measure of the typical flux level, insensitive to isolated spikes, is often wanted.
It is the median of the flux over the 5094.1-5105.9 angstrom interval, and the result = 5.5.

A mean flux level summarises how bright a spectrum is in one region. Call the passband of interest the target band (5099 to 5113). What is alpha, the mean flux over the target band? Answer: 5.48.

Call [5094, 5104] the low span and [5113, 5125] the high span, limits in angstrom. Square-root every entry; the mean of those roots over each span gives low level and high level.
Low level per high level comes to 1.01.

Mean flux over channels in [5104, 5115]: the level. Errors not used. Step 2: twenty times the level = 110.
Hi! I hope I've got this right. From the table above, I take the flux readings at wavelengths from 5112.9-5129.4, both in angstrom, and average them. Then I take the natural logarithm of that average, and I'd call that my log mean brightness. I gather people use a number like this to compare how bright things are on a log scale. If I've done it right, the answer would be 1.669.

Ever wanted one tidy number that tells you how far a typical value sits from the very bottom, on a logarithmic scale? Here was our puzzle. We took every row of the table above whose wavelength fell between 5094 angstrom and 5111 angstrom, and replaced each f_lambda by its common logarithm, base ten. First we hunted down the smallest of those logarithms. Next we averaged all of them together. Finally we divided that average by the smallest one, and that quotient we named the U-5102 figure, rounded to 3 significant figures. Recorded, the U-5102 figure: 1.04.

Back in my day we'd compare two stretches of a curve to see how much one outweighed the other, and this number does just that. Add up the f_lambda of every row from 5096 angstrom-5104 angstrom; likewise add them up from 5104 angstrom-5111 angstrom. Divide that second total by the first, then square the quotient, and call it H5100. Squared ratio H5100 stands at 1.06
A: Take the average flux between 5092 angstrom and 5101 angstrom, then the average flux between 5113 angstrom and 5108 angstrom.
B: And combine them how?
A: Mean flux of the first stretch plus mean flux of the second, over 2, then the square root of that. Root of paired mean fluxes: 2.31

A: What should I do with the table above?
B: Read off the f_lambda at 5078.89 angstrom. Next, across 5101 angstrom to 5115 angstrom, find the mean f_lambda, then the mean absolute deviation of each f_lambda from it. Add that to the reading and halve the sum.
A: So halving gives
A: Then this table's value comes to 2.84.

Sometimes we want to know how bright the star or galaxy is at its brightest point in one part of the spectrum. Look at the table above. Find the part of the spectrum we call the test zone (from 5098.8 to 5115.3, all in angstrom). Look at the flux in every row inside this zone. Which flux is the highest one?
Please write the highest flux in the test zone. 6.24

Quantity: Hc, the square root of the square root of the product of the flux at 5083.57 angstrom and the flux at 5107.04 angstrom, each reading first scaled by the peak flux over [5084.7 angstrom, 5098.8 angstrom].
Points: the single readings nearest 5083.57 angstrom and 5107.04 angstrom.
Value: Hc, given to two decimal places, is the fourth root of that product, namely 0.95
